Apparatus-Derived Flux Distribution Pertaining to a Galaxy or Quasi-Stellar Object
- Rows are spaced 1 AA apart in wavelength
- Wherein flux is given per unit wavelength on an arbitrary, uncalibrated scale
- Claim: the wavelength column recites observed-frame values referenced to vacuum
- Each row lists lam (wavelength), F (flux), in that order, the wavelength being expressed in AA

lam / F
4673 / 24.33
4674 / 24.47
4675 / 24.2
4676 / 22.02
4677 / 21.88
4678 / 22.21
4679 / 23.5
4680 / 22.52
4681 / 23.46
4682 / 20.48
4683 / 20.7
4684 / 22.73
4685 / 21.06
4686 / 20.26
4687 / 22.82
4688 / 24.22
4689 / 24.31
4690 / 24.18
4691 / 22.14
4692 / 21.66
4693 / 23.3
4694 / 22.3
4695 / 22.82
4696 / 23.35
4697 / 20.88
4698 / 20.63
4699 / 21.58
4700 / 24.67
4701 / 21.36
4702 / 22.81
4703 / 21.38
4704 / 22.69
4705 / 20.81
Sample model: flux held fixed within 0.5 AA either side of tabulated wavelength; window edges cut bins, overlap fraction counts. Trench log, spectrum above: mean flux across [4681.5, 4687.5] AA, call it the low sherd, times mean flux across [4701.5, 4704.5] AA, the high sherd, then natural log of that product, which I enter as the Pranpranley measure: 6.16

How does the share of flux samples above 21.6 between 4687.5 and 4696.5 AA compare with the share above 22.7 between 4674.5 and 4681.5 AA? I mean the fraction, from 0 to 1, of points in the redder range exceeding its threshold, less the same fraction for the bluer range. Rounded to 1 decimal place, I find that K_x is 0.6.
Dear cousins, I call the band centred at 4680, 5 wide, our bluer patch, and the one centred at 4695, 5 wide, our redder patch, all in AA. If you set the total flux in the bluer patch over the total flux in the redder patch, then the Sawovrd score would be 1.0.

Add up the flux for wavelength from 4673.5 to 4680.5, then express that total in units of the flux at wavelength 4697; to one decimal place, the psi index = 7.7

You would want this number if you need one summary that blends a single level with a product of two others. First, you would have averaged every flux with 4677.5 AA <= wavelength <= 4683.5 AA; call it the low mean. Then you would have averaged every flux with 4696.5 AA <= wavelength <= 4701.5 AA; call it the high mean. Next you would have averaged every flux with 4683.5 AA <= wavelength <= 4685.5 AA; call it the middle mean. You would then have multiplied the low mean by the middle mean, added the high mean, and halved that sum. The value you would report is 253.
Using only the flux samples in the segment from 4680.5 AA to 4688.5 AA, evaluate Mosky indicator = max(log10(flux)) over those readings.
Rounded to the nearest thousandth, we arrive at 1.384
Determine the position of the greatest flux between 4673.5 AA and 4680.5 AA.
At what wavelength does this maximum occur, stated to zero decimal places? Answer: 4674 AA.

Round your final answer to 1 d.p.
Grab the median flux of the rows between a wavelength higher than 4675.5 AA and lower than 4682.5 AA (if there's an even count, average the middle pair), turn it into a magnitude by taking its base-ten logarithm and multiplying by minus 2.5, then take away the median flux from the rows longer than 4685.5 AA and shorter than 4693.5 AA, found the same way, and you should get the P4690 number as -26.4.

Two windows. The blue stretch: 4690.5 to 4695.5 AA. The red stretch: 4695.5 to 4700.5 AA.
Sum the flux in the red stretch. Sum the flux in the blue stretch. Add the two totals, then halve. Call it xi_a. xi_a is 111.7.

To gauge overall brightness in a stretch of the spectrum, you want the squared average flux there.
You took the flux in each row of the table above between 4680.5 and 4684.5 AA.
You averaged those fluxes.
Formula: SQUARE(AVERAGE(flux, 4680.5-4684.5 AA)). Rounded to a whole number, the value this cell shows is 477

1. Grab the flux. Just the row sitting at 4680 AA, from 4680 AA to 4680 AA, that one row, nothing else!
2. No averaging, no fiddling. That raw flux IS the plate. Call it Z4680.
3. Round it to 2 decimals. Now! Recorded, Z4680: 22.52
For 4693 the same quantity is 23.30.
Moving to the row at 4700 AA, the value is 24.67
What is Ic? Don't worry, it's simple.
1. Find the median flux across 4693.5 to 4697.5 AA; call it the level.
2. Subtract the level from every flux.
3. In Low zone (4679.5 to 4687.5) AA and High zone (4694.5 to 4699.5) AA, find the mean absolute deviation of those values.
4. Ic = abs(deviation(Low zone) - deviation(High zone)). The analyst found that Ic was 0.14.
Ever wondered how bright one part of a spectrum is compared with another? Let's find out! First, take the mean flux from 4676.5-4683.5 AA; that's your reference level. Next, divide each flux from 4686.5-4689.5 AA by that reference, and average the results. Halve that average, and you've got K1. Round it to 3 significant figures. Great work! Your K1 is 0.538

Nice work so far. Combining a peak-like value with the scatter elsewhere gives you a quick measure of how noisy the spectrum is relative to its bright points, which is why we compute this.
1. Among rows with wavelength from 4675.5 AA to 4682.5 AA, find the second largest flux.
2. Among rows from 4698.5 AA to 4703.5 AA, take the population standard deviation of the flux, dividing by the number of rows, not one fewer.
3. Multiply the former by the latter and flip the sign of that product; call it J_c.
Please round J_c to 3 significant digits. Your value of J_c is -29.9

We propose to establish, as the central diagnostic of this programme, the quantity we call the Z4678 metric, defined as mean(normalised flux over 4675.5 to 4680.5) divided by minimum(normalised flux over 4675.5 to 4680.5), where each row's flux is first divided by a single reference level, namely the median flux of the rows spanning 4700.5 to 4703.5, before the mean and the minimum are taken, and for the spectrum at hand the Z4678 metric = 1.02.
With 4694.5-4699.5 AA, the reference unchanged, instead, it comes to 1.06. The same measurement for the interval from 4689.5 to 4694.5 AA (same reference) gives 1.05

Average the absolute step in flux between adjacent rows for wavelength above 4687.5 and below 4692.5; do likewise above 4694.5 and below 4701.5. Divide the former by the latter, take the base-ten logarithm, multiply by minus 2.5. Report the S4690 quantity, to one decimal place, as 1.0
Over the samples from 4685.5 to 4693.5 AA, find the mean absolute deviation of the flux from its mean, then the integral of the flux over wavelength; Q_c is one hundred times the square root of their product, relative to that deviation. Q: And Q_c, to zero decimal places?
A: 1266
